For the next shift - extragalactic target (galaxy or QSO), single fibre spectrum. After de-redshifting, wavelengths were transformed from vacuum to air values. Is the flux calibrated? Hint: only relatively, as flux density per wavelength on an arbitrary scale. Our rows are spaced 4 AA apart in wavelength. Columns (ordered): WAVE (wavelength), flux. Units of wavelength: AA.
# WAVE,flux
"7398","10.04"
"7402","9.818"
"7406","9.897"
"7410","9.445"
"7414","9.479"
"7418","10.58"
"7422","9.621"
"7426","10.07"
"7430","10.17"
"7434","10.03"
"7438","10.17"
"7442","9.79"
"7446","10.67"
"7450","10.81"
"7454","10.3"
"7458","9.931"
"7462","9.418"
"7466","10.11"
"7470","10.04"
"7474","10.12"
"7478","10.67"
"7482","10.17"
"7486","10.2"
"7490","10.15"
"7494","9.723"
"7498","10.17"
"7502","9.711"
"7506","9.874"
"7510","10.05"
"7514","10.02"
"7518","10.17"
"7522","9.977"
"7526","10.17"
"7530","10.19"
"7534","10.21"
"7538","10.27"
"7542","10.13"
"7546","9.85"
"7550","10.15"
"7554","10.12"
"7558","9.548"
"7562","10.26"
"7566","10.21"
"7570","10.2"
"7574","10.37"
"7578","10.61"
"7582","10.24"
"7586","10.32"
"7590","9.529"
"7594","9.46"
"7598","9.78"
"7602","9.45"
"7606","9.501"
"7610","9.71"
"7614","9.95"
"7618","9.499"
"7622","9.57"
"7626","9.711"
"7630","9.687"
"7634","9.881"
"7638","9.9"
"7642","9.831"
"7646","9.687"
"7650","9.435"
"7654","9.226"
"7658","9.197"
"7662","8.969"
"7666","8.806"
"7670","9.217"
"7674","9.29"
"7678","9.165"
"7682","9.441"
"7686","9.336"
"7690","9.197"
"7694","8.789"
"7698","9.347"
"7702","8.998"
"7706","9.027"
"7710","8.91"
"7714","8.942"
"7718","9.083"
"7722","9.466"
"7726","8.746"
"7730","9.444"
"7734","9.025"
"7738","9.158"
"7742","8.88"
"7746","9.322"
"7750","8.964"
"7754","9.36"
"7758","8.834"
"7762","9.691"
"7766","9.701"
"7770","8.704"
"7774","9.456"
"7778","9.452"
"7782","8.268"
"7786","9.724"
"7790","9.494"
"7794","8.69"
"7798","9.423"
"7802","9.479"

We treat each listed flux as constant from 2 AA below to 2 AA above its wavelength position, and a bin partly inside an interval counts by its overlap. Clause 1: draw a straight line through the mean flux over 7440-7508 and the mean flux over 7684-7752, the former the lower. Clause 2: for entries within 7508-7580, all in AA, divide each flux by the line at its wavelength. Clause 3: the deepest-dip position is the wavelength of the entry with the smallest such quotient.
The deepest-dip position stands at 7558 AA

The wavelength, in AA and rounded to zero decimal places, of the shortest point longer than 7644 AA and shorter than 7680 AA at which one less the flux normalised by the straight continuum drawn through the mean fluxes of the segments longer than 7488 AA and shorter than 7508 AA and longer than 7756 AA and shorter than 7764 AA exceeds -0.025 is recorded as 7646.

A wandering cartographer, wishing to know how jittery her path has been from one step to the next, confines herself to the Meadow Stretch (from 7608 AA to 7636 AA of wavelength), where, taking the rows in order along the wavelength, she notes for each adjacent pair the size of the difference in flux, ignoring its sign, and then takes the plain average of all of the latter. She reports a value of 0.19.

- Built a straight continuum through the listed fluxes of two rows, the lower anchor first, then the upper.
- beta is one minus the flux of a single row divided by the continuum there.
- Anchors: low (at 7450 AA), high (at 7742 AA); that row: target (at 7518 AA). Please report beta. 0.018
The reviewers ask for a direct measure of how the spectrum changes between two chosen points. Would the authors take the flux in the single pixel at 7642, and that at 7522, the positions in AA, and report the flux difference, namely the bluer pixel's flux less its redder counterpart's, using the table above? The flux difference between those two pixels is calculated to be 0.1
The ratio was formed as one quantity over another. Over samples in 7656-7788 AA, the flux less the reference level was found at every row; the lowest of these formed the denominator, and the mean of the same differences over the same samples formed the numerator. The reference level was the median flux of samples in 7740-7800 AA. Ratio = 0.2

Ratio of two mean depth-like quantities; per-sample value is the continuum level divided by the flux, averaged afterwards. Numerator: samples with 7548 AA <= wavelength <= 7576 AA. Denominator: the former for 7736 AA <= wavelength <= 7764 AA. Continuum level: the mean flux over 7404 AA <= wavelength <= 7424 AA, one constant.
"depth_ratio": 0.91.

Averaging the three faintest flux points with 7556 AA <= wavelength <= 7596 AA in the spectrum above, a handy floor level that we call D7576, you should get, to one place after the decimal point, 9.5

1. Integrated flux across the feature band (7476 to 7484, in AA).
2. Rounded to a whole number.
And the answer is 83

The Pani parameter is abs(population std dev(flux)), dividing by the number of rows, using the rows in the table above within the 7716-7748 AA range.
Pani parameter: 0.24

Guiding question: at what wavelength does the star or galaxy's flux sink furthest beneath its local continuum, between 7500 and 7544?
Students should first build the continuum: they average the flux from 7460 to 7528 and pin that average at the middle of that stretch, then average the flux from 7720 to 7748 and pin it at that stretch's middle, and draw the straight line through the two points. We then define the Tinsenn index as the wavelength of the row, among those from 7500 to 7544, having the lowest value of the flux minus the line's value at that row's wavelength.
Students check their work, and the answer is 7502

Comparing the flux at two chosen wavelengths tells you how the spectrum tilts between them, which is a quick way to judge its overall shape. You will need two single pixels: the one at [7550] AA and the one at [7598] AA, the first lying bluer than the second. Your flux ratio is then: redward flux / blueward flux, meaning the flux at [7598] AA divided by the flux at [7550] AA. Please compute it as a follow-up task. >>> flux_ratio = 0.96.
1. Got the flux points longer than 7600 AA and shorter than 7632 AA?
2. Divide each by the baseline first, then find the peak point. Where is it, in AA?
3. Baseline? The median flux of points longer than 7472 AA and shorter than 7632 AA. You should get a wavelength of 7614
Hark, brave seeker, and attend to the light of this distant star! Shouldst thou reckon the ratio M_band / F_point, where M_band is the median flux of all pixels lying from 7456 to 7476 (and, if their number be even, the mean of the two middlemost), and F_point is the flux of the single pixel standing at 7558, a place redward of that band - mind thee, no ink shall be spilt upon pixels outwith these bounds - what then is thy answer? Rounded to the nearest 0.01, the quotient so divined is 1.05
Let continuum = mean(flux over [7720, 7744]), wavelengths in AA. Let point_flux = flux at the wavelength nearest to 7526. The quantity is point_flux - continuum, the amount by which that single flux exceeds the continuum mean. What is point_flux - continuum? 1.1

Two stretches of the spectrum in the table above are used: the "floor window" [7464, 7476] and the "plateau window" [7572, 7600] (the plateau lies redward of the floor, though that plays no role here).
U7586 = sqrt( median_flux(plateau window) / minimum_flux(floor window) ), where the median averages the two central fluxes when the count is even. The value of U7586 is 1.010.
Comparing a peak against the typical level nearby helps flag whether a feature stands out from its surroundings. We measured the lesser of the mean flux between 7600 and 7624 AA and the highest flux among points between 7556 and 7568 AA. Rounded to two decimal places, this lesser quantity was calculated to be 9.61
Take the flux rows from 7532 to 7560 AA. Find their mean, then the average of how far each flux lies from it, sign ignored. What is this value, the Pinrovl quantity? 0.19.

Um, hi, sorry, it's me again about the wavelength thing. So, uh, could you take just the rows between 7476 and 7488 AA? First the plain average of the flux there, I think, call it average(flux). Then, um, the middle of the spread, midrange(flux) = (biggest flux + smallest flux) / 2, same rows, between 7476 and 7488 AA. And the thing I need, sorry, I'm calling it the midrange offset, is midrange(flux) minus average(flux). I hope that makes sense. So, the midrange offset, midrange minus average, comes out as 0.07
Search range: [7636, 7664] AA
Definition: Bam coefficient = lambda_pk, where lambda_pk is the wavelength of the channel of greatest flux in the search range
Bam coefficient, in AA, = 7638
